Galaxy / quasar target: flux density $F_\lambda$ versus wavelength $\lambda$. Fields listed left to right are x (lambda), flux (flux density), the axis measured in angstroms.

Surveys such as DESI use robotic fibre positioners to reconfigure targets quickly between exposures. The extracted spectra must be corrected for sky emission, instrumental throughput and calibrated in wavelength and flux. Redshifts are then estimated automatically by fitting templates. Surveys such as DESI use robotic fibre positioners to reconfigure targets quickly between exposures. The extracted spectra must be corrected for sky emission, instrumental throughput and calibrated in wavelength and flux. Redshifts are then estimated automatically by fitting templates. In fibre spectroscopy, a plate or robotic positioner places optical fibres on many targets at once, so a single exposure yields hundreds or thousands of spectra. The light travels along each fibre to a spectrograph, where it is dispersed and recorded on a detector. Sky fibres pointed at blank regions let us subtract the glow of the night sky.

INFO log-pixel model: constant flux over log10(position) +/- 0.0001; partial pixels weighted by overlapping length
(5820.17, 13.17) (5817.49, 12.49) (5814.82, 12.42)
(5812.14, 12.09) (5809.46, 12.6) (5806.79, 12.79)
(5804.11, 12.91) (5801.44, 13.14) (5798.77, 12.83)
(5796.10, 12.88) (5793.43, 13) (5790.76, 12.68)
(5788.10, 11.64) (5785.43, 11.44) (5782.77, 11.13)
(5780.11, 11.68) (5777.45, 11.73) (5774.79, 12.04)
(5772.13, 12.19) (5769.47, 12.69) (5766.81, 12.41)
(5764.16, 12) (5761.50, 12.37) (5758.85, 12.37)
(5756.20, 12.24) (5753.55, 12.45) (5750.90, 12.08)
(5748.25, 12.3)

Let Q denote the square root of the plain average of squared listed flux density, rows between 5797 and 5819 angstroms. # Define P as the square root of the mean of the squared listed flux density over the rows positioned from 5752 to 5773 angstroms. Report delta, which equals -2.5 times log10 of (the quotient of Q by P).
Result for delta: -0.028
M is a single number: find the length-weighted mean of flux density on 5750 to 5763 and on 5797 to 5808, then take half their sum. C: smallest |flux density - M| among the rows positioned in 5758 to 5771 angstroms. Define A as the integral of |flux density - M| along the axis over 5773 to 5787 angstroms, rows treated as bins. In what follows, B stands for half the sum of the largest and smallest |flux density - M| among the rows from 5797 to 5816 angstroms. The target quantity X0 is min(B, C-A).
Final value -13.7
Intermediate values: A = 13.8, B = 0.270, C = 0.08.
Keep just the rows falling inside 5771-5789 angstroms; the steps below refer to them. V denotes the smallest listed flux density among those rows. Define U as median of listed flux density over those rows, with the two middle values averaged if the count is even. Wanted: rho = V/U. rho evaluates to 0.95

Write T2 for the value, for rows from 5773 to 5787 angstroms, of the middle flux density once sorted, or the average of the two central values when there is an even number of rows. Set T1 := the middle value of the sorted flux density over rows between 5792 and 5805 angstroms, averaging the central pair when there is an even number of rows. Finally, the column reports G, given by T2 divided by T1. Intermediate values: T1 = 12.9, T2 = 11.7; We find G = 0.90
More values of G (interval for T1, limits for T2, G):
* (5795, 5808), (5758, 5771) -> 0.96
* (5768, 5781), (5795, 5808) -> 1.07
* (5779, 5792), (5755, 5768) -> 1.06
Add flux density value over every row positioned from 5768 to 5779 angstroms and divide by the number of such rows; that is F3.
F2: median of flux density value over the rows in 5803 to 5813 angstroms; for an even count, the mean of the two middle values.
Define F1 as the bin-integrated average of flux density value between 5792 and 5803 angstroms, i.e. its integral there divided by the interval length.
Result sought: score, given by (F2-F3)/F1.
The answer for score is 0.04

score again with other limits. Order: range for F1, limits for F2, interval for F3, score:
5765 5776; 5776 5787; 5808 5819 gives -0.07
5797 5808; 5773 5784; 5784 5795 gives -0.04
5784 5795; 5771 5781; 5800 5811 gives -0.08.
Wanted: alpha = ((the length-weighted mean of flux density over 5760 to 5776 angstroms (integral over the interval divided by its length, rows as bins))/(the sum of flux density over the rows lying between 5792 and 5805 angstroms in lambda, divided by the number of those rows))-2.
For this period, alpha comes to -1.05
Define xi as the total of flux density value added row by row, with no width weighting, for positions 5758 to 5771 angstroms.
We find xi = 61.8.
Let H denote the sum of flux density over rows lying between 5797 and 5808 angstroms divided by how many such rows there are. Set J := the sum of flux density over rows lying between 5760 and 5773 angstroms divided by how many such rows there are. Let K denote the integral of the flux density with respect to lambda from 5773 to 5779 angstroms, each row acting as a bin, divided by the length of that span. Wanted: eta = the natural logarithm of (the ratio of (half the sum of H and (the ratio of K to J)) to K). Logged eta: -0.539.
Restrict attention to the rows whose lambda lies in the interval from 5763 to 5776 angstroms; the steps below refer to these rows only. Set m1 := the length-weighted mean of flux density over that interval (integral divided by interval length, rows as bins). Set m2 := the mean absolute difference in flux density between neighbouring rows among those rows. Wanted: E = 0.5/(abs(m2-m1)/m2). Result 0.014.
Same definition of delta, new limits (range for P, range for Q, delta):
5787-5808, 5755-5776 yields 0.039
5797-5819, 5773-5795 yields 0.065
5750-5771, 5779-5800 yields 0.013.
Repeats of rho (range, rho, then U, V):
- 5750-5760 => 0.98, 12.3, 12.08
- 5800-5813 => 0.95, 12.8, 12.09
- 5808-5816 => 0.97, 12.4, 12.09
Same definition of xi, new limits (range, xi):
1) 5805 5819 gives 62.4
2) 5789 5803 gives 64.5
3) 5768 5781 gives 60.3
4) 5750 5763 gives 61.5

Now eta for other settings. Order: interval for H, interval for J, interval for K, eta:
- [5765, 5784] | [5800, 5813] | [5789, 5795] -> -0.676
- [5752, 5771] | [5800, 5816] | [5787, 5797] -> -0.632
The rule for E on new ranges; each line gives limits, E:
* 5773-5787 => 0.013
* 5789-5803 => 0.008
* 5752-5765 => 0.007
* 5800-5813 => 0.011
